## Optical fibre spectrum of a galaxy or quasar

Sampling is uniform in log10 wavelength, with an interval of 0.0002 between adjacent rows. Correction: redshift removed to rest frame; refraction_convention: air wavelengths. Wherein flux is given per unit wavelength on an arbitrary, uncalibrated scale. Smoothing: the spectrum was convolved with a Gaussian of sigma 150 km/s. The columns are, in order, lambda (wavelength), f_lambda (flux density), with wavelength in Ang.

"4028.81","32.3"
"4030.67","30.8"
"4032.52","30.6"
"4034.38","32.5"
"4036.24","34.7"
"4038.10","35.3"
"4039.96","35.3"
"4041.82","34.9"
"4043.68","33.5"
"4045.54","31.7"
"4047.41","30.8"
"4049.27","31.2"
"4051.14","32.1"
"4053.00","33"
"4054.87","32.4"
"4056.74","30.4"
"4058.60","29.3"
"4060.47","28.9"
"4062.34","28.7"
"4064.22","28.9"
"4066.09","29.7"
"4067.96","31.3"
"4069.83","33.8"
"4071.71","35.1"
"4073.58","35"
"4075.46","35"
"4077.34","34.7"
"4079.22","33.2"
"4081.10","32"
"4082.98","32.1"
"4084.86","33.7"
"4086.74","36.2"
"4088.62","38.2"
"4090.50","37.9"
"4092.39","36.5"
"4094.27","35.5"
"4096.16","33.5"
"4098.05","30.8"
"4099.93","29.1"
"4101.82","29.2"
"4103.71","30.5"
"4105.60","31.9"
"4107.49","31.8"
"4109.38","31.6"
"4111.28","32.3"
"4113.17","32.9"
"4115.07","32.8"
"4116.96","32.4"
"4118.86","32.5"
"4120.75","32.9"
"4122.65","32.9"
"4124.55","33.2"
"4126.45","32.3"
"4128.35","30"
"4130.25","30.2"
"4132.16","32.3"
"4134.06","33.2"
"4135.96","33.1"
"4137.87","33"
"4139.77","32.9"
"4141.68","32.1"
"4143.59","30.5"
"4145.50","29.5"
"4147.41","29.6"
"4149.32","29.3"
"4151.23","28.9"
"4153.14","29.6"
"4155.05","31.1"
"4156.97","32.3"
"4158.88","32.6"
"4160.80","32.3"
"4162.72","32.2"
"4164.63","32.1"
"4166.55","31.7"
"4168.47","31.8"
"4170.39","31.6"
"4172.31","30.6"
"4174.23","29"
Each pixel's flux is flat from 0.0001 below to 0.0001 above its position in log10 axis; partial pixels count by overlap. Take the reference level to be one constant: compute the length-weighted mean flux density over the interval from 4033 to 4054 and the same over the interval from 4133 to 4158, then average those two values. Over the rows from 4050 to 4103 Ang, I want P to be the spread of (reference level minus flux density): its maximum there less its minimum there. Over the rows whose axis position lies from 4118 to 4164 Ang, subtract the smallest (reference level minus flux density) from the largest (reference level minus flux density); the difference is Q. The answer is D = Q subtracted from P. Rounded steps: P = 9.5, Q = 4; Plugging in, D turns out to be 5.2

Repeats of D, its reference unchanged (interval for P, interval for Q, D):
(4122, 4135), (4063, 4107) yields -6.1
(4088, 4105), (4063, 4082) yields 2.9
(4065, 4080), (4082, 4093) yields -0.7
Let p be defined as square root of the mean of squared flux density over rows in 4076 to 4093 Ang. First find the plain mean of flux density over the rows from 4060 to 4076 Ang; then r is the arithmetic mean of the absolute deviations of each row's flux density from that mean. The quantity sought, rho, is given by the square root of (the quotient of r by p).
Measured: 0.27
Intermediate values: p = 35.0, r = 2.6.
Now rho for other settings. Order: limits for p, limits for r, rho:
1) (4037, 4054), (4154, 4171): 0.11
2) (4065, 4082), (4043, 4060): 0.18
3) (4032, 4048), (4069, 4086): 0.17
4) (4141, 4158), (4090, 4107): 0.30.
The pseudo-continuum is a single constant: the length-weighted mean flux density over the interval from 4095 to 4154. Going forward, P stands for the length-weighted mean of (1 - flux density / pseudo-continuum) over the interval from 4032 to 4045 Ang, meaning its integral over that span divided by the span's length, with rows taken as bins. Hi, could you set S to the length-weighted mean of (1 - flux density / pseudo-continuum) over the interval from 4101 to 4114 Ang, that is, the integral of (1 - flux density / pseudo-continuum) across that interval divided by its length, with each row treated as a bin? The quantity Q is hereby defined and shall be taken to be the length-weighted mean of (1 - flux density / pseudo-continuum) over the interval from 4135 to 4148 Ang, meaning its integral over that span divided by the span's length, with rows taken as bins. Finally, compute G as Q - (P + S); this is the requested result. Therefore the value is 0.07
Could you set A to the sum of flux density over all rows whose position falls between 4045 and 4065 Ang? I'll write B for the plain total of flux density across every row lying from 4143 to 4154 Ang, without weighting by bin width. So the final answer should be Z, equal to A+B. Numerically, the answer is 515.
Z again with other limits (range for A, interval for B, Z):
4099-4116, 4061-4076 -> 540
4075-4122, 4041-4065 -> 1235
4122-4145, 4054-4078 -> 799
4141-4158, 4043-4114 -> 1507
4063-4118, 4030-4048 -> 1288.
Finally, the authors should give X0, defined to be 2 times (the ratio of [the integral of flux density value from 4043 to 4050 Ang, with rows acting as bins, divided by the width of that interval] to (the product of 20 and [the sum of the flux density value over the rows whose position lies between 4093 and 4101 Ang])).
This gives 0.025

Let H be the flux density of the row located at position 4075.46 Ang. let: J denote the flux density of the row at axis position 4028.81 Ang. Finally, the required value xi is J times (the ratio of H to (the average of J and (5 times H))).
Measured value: 10.9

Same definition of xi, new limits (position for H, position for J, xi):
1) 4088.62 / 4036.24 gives 11.7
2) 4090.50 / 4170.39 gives 10.8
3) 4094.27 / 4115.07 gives 11.1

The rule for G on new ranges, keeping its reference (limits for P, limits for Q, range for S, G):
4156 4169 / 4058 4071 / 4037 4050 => 0.12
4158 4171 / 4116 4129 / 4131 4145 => 0.01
